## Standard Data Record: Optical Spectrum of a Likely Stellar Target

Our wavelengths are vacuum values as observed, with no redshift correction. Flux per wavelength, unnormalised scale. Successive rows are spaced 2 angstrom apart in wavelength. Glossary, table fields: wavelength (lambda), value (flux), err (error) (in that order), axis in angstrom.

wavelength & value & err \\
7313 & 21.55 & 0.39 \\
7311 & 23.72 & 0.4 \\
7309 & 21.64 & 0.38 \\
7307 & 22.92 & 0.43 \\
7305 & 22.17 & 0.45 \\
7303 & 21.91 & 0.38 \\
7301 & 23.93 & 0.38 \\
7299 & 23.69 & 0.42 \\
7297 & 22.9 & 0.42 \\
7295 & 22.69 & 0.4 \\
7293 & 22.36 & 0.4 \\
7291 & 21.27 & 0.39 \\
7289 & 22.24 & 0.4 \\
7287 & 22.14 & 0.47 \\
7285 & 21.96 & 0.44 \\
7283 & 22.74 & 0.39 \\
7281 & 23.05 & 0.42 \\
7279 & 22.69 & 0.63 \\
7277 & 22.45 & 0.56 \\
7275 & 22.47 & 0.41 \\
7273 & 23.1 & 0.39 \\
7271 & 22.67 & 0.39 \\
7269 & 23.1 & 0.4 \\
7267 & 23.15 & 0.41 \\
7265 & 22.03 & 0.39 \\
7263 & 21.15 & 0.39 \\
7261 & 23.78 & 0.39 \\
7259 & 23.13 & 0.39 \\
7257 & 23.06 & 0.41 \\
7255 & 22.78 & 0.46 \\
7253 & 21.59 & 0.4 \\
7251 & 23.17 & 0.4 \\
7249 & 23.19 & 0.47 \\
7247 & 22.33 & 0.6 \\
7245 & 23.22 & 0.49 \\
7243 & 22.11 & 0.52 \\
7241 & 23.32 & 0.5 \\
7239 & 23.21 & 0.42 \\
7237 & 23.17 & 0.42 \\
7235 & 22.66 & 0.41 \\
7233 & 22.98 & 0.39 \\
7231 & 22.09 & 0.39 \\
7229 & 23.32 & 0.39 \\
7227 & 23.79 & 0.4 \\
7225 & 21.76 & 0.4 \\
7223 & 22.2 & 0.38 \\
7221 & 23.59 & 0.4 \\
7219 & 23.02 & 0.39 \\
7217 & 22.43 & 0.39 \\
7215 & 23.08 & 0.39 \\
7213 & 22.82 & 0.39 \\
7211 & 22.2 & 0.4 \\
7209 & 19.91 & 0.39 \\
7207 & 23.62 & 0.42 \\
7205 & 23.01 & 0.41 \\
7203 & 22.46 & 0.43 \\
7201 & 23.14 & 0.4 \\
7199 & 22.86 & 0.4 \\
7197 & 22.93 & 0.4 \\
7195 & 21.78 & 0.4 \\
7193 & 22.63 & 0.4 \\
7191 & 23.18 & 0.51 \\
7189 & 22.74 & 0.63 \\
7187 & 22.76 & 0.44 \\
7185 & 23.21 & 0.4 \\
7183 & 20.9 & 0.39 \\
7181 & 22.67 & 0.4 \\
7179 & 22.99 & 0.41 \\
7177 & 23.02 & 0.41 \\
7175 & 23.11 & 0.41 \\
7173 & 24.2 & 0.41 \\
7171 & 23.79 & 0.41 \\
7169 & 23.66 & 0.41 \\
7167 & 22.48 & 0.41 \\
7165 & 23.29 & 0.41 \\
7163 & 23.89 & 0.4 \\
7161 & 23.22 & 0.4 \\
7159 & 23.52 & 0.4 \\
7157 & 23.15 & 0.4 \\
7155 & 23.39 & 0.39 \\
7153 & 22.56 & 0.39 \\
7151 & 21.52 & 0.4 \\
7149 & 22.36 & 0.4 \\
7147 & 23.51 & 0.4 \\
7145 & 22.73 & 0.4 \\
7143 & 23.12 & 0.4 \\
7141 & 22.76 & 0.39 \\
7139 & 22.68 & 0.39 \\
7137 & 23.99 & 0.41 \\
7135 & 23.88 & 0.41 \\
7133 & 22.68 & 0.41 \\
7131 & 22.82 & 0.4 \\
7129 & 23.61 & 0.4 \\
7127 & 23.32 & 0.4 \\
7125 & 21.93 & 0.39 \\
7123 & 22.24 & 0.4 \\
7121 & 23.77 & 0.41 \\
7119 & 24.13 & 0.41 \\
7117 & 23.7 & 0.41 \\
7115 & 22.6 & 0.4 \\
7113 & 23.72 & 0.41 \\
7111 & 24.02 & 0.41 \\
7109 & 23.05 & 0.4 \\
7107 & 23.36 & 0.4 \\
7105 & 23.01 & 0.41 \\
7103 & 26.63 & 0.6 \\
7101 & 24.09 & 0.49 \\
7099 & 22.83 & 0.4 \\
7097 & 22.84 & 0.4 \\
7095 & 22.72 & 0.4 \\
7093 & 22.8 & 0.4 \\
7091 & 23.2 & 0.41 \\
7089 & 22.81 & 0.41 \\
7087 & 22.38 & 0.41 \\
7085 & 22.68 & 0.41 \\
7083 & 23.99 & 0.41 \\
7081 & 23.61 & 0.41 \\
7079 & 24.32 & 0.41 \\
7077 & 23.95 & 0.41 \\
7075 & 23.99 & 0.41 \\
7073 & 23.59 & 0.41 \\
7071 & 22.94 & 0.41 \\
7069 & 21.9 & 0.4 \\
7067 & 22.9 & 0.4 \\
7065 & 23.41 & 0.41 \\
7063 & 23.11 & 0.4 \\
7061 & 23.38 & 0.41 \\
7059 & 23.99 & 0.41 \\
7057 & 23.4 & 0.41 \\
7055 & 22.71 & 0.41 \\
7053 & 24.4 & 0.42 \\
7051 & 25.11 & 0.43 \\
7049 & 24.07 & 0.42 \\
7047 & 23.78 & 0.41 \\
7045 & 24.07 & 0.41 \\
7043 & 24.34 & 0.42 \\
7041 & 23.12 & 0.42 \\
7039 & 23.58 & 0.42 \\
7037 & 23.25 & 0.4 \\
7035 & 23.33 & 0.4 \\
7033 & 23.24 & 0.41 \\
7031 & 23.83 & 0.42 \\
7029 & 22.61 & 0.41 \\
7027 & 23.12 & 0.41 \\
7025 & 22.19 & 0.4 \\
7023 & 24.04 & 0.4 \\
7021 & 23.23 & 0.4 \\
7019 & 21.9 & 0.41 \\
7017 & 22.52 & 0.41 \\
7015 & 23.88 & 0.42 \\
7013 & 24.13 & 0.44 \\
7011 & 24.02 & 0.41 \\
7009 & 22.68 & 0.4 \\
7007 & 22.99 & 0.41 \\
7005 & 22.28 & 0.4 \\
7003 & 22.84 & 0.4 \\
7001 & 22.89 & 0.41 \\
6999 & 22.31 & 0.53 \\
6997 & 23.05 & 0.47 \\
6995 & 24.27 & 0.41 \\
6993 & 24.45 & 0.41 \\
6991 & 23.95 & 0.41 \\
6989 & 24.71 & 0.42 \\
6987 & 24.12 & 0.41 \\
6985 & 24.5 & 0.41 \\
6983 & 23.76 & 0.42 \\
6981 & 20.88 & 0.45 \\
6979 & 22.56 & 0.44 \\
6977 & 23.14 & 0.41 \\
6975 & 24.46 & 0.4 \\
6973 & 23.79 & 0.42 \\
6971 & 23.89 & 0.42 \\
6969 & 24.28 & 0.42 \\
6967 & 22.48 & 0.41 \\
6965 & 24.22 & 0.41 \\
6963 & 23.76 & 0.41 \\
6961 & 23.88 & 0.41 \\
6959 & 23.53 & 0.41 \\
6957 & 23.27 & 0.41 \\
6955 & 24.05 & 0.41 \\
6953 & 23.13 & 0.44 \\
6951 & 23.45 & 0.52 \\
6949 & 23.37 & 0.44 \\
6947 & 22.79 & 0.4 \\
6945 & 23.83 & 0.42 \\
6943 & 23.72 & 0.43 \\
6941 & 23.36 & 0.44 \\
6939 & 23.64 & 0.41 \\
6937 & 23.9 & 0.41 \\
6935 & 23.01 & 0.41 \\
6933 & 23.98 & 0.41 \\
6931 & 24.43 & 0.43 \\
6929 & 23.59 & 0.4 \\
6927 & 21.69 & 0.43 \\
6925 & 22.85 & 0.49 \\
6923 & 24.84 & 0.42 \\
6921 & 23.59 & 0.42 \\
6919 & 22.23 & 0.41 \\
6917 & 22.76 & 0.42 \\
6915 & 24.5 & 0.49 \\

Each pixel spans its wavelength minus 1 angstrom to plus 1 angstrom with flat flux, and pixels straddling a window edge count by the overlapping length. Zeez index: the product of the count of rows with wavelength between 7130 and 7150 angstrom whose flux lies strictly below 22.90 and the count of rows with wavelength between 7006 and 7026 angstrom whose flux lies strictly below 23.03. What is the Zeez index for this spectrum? 30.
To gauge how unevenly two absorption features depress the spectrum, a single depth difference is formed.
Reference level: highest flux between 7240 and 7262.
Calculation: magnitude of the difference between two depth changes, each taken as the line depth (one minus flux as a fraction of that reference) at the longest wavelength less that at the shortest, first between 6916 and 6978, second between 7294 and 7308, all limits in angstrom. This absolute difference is 0.01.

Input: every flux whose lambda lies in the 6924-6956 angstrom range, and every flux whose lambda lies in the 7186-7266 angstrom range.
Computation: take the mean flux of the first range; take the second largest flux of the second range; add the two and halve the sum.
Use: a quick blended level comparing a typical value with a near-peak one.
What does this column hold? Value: 23.6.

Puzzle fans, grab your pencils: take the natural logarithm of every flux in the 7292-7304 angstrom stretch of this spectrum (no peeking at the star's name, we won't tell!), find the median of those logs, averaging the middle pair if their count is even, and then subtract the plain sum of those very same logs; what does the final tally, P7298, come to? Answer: -16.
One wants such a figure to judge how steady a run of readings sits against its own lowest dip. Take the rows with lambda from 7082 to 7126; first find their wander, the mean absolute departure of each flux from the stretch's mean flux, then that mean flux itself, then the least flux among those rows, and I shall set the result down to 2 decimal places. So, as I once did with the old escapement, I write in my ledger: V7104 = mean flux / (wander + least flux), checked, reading 1.03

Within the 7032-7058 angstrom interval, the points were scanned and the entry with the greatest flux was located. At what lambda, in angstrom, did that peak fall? 7051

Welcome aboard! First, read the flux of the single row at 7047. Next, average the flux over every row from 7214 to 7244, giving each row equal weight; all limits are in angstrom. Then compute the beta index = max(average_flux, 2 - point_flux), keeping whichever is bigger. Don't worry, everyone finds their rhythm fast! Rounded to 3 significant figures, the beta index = 22.8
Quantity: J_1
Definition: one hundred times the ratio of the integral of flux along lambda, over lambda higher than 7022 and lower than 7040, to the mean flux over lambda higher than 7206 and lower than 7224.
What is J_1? 1856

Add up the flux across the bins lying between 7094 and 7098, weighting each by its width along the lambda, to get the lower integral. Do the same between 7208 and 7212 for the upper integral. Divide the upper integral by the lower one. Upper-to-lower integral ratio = 0.92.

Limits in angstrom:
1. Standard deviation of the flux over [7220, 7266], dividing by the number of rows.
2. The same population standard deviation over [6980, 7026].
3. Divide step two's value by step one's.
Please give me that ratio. 1.37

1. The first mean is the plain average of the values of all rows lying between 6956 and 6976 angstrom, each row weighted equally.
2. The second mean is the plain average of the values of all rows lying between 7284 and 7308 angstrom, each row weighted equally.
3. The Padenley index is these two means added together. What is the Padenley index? 46.3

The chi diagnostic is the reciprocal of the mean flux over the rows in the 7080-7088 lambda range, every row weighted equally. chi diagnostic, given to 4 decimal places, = 0.0432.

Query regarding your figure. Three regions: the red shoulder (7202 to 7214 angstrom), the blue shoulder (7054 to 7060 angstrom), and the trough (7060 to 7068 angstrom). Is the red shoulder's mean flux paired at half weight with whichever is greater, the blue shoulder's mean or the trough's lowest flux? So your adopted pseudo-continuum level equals 22.9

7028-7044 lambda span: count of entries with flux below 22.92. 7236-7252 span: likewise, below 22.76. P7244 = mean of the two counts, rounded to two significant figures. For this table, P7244 1.5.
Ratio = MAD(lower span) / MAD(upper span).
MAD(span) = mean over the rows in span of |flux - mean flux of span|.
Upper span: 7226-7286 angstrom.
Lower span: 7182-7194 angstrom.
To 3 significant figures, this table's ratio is 1.16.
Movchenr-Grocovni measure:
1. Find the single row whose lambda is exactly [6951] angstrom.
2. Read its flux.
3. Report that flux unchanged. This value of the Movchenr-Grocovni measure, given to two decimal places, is 23.45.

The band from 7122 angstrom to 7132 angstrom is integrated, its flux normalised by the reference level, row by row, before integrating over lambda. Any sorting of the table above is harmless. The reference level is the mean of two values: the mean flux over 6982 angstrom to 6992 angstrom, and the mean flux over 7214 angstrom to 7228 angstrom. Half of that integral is 4.84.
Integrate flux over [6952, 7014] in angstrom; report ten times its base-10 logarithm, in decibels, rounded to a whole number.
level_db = 32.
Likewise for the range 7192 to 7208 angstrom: 26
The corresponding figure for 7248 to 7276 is 28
